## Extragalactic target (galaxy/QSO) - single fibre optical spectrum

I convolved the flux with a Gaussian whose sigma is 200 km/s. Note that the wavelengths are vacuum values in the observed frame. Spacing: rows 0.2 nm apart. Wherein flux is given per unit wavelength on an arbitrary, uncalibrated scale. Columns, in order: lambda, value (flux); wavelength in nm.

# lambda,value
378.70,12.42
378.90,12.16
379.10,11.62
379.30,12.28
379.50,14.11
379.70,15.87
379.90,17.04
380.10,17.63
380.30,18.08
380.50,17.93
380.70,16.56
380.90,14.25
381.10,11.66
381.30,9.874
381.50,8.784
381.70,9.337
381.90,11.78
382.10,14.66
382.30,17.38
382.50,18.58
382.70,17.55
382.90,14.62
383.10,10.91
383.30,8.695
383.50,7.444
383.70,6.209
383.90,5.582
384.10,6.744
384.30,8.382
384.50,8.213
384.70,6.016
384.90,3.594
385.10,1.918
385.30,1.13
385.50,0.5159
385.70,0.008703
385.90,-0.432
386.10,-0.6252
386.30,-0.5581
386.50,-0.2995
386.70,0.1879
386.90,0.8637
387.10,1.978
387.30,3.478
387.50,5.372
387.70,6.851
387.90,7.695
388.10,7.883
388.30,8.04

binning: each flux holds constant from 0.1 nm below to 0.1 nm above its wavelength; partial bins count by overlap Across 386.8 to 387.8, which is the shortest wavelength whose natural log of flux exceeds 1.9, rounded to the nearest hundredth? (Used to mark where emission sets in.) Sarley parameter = 387.70 nm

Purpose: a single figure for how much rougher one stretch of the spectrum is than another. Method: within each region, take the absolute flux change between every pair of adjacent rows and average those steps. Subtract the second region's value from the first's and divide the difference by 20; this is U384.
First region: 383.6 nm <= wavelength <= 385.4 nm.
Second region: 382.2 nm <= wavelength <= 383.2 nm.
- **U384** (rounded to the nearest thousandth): -0.044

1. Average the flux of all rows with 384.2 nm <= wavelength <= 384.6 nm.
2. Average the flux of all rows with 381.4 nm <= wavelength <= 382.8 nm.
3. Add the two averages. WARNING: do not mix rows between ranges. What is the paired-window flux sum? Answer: 22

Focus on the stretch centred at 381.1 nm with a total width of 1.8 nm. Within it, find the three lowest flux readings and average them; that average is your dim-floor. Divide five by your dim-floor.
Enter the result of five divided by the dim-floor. 0.5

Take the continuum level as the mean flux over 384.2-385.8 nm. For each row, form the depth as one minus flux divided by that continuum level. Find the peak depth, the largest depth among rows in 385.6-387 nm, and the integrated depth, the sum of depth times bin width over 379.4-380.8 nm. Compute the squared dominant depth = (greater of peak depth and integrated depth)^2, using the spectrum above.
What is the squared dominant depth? 1.4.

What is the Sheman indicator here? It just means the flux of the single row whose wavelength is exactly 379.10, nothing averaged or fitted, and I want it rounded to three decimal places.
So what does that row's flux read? 11.620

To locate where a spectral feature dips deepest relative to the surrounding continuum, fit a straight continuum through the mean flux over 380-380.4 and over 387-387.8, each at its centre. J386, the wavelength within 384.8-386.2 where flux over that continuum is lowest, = 386.10 nm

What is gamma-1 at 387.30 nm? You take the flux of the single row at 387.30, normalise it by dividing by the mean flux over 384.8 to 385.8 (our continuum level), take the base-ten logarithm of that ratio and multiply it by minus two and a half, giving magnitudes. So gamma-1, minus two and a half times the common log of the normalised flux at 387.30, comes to -1.0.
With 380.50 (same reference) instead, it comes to -2.7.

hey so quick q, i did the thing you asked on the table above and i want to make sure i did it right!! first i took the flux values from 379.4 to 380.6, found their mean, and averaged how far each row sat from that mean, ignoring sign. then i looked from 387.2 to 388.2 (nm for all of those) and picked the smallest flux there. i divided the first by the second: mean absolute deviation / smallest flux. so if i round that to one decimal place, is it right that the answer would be 0.3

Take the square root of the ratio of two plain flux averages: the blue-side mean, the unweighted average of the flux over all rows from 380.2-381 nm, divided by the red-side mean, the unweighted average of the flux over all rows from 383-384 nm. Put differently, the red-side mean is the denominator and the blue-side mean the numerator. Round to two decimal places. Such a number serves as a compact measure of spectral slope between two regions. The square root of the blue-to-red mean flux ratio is 1.47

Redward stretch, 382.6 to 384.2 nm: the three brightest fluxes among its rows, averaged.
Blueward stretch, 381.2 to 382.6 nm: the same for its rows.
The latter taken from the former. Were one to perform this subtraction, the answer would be -3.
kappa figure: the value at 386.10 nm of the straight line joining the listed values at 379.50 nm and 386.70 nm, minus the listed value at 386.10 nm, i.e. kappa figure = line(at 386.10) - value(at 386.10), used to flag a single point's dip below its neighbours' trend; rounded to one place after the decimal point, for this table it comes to 2.0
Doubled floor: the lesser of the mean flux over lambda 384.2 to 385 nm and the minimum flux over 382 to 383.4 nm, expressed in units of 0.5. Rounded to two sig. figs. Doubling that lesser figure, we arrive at 13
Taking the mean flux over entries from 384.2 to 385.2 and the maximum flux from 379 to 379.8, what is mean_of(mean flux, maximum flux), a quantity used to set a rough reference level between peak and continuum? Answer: 10.7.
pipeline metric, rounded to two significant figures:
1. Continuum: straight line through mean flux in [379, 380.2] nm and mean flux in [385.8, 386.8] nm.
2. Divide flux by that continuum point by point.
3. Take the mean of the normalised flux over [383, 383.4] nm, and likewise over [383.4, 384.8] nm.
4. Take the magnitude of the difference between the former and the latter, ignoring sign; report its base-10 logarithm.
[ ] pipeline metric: -1.0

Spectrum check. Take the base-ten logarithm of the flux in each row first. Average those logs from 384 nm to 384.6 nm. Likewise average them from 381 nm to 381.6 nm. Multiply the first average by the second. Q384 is 0.89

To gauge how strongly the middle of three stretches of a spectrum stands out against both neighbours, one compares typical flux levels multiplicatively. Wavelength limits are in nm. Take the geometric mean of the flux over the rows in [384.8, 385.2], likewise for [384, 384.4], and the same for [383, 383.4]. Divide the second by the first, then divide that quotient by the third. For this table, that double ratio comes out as 0.29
